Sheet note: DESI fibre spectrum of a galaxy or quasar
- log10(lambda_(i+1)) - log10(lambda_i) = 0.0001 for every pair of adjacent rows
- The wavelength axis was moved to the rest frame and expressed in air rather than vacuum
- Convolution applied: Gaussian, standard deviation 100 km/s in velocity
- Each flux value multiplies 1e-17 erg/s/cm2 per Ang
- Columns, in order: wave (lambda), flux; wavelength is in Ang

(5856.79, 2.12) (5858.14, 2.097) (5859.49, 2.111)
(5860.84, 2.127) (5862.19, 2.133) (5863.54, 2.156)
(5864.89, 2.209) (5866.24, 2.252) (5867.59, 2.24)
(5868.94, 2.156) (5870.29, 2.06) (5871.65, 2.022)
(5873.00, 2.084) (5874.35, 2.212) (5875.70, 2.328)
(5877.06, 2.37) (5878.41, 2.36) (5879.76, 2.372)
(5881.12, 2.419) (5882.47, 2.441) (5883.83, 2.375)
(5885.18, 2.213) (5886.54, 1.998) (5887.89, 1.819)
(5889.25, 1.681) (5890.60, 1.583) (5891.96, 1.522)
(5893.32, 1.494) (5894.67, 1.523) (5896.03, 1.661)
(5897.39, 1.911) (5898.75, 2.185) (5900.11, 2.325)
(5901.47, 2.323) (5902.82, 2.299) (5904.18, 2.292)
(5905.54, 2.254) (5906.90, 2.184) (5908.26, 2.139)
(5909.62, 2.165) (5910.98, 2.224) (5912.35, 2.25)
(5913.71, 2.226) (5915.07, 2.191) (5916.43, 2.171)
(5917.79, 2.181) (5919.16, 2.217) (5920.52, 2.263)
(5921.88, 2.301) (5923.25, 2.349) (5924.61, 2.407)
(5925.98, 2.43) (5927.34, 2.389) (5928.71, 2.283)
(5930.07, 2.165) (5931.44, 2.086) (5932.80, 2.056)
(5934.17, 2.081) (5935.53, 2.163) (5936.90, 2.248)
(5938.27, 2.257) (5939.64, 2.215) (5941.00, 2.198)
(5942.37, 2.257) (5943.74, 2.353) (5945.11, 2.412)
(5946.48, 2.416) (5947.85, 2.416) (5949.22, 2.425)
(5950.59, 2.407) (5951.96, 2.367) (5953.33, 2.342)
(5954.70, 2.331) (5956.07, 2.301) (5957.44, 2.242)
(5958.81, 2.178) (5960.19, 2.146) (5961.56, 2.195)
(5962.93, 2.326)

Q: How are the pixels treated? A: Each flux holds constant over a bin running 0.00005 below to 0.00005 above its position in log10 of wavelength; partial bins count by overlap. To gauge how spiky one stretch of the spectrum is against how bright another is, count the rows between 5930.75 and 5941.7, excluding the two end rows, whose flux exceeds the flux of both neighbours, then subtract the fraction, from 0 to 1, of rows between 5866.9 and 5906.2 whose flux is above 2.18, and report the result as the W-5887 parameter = 0.4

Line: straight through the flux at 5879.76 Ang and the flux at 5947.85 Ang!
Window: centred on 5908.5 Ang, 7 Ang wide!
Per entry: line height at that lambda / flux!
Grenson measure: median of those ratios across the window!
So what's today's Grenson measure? 1.09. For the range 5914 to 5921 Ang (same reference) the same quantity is 1.09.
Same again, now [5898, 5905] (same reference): 1.04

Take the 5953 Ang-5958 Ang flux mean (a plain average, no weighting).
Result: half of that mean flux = 1.15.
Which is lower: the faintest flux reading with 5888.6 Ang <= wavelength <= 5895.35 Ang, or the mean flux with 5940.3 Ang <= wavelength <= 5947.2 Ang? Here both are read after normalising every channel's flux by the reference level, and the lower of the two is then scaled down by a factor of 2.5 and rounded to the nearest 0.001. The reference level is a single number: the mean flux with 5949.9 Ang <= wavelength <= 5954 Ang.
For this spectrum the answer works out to 0.252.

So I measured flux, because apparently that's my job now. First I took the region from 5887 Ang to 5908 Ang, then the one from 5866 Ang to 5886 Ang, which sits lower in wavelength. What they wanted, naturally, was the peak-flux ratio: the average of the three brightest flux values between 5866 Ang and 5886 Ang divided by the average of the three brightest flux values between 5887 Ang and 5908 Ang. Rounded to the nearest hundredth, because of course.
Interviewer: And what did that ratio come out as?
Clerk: 1.04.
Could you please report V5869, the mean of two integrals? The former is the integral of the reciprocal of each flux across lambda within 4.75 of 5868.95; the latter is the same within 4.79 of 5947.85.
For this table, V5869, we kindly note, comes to 4.21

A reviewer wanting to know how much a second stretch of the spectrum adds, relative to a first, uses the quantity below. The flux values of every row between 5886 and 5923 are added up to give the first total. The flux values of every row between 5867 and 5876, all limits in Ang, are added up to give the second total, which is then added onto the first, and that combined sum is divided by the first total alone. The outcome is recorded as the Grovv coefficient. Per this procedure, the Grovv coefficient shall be 1.27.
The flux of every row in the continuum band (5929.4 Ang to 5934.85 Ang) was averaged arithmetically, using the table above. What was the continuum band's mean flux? 2.10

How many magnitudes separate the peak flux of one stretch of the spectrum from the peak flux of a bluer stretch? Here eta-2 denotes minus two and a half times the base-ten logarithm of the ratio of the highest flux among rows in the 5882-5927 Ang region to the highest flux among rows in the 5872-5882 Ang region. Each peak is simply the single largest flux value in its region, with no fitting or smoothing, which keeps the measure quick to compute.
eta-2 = -0.010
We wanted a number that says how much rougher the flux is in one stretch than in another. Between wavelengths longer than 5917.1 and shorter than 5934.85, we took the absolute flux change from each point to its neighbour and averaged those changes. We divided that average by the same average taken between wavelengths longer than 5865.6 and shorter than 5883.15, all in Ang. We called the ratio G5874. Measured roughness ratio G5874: 1.0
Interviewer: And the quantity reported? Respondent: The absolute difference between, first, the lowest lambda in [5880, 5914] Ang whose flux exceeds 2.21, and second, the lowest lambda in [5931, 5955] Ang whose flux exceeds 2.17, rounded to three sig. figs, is 55.8 Ang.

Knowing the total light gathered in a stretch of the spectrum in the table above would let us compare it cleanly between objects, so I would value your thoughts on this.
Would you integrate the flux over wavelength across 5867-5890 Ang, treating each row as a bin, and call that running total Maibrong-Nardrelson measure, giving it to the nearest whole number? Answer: 50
